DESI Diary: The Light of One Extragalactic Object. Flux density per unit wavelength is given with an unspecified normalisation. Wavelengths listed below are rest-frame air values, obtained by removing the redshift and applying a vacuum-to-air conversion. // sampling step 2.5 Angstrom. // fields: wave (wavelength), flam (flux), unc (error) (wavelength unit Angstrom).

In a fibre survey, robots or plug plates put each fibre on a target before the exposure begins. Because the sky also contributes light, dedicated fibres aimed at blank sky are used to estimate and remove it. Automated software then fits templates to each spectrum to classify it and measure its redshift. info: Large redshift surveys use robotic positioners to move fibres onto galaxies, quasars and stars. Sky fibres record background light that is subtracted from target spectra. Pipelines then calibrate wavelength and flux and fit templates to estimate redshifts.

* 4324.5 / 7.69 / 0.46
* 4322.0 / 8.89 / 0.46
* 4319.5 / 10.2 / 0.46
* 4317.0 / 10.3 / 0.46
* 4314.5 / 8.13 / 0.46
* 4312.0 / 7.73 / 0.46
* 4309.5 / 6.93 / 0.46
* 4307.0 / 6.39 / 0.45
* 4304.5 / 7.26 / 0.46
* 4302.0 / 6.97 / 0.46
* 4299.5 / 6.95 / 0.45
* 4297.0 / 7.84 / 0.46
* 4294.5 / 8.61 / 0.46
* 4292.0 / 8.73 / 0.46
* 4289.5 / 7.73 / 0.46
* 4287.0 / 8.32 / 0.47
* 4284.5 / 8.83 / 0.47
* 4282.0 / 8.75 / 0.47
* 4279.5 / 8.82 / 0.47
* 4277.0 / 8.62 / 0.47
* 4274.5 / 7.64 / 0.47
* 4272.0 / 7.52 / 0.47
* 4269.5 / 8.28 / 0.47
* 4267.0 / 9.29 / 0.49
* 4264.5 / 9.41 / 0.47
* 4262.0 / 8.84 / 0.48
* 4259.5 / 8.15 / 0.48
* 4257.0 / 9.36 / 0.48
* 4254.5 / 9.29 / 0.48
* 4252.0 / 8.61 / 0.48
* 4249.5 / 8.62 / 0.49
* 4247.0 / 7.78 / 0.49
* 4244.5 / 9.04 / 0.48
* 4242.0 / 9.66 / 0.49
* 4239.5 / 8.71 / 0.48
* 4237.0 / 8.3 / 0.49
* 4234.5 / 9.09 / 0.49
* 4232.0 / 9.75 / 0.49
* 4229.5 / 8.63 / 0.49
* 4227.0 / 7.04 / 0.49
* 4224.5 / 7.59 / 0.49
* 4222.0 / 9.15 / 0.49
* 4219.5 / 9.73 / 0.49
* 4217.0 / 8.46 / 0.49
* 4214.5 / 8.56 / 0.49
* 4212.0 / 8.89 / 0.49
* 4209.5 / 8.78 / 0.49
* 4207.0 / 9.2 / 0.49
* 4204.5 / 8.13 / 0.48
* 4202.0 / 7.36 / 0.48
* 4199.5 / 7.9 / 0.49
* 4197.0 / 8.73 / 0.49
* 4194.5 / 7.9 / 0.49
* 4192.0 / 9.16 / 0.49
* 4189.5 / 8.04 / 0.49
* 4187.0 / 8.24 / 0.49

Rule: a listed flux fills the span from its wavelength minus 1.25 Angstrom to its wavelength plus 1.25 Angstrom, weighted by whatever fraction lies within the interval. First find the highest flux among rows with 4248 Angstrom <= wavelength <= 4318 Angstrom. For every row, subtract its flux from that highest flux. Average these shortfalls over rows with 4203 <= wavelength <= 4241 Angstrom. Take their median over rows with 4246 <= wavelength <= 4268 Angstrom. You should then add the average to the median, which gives 3.09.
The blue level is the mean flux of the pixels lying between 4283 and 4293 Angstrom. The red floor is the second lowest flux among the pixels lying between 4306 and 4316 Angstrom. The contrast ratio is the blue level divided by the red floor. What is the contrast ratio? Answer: 1.21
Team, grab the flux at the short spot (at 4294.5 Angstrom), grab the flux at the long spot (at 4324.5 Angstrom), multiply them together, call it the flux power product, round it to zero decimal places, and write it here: 66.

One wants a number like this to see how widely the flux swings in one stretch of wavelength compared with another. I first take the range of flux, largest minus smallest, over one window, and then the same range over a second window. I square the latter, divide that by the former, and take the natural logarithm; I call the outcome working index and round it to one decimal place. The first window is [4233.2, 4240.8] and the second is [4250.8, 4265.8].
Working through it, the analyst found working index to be 0.7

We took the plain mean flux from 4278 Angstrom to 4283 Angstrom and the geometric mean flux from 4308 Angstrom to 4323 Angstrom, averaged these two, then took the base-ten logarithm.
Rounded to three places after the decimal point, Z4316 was 0.939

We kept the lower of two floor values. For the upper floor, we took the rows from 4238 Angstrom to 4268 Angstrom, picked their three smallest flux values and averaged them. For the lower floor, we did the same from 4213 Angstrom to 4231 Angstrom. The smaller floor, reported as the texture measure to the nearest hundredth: 7.70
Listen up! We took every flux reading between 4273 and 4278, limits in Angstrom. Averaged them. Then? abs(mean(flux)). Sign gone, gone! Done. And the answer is 8.1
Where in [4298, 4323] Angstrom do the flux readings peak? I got 4317.0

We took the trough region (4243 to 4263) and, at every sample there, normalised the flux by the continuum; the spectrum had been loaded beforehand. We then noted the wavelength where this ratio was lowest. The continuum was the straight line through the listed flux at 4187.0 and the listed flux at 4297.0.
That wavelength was 4247.0 Angstrom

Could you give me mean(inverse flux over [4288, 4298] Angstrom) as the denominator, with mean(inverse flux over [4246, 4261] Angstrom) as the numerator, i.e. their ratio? 0.95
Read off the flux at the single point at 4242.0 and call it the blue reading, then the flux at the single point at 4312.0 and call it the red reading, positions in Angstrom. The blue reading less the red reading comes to 1.9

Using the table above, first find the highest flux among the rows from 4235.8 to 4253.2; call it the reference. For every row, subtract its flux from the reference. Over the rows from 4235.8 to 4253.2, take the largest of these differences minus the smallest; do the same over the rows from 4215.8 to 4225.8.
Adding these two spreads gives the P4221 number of 4.0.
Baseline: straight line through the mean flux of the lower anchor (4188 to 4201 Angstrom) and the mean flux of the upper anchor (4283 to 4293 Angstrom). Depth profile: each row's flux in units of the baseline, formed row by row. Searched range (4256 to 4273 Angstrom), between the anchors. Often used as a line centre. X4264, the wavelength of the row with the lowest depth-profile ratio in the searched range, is 4272.0 Angstrom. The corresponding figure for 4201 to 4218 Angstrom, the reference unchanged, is 4202.0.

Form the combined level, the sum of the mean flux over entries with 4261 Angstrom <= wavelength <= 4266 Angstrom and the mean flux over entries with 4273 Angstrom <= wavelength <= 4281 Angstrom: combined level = 17.5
